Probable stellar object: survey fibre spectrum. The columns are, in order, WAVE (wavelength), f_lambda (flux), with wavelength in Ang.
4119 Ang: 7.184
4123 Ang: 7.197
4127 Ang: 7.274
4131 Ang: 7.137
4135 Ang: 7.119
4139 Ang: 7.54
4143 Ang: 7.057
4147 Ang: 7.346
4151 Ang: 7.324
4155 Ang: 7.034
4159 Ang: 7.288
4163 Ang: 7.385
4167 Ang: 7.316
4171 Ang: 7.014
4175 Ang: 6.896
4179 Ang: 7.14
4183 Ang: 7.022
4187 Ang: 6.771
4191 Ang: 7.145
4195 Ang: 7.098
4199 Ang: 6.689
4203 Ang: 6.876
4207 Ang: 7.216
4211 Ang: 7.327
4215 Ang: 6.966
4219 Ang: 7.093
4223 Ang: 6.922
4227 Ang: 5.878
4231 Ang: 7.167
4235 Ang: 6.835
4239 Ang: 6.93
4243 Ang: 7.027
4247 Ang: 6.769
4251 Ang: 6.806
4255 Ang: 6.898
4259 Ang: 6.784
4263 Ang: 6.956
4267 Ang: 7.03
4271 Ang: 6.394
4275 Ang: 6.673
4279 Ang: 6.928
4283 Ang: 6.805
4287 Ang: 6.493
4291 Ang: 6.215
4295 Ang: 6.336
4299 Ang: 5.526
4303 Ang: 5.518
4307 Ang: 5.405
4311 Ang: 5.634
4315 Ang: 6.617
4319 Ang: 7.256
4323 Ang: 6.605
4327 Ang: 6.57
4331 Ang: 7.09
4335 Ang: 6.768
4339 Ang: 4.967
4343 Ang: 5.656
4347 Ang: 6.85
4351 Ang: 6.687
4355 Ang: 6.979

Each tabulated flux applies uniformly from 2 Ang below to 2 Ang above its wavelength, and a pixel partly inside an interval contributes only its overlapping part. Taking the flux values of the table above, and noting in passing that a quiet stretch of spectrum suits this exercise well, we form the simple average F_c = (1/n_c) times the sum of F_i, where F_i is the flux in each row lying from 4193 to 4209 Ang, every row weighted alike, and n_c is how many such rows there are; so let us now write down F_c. 7.0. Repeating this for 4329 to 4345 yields 6.1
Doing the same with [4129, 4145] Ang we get 7.2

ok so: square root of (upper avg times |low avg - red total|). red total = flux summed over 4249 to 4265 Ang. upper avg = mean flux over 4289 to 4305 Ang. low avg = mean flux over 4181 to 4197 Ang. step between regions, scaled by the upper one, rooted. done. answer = 11.0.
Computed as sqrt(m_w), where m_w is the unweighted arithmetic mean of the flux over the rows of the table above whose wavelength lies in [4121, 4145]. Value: 2.69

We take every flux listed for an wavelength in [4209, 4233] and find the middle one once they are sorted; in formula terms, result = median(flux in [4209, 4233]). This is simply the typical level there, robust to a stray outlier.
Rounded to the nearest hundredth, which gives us 7.03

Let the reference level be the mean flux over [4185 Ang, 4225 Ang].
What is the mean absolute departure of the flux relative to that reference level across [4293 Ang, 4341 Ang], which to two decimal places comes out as 0.87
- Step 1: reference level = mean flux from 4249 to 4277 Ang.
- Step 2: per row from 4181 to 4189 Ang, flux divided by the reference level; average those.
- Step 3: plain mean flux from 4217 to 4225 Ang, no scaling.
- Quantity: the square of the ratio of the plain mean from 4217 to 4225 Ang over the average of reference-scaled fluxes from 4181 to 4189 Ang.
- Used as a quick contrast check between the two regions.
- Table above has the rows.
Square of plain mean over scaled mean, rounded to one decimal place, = 47.6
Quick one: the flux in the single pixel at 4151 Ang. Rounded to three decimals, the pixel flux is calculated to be 7.324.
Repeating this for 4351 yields 6.687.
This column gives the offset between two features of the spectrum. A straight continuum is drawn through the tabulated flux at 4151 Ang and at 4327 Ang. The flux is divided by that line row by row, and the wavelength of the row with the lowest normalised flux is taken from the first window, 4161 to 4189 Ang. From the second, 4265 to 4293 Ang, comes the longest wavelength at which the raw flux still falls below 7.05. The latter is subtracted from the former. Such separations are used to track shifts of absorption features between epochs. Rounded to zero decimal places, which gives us -104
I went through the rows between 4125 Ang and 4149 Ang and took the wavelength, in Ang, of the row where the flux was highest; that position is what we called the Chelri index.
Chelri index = 4139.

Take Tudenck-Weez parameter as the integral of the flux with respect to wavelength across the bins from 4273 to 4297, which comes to 158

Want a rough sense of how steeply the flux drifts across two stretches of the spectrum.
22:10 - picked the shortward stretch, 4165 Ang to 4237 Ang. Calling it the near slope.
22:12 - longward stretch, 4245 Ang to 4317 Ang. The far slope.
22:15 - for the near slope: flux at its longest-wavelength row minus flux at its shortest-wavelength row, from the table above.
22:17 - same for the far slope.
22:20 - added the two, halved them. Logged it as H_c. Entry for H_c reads -0.32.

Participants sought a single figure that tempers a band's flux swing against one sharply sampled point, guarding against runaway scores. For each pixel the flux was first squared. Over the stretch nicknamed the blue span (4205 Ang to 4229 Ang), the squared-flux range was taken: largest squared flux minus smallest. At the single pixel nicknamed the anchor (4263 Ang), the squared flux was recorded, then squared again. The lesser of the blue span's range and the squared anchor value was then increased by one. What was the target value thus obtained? 20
